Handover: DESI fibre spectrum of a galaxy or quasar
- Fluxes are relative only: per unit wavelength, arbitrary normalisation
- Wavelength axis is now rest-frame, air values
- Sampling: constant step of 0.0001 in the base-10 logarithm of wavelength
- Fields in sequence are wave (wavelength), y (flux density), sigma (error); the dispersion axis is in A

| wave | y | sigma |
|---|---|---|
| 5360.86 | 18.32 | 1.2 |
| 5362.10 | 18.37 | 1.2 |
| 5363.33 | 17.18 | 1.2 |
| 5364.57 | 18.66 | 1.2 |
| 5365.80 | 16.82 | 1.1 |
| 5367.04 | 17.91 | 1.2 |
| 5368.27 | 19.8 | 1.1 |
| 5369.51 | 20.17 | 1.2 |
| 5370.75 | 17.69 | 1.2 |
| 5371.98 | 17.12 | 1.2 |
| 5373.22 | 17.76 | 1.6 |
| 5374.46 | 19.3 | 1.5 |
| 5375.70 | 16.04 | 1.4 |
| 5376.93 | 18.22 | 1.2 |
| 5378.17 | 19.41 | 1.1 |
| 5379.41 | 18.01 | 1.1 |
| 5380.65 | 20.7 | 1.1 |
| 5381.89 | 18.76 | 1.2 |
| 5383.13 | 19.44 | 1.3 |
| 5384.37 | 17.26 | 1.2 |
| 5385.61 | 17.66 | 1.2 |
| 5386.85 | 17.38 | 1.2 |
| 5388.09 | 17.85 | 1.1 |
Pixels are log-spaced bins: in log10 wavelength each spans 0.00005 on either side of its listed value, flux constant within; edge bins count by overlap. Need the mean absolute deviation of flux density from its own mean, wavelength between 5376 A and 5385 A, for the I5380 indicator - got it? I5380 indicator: 0.88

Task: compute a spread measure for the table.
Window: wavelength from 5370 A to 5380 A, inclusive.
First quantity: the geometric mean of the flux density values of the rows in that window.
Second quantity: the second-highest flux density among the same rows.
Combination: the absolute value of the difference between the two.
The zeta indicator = 1.4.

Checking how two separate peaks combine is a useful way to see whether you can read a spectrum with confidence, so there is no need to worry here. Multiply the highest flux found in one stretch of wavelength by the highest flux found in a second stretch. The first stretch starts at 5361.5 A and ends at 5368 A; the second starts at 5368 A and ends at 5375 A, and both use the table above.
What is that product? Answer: 376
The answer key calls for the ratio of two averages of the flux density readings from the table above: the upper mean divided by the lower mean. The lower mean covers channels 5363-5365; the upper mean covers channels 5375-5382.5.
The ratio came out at 1.03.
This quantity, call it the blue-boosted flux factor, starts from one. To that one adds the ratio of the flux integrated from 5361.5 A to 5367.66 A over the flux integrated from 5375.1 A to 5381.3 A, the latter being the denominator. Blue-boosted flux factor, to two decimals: 1.96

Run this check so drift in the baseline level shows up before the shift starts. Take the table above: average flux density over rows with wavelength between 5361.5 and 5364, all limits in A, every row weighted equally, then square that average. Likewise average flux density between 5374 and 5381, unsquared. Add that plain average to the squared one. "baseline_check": 335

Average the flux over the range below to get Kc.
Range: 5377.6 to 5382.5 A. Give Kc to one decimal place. 19.2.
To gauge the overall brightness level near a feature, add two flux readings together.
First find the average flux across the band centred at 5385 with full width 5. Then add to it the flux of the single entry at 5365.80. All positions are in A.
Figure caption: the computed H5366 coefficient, 34.8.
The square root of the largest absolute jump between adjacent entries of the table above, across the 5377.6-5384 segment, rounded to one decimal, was 1.6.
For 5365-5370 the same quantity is 1.4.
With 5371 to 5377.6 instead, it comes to 1.8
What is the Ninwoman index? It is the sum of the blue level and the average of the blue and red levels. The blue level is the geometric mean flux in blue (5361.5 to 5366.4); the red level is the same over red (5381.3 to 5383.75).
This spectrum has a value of 36.2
